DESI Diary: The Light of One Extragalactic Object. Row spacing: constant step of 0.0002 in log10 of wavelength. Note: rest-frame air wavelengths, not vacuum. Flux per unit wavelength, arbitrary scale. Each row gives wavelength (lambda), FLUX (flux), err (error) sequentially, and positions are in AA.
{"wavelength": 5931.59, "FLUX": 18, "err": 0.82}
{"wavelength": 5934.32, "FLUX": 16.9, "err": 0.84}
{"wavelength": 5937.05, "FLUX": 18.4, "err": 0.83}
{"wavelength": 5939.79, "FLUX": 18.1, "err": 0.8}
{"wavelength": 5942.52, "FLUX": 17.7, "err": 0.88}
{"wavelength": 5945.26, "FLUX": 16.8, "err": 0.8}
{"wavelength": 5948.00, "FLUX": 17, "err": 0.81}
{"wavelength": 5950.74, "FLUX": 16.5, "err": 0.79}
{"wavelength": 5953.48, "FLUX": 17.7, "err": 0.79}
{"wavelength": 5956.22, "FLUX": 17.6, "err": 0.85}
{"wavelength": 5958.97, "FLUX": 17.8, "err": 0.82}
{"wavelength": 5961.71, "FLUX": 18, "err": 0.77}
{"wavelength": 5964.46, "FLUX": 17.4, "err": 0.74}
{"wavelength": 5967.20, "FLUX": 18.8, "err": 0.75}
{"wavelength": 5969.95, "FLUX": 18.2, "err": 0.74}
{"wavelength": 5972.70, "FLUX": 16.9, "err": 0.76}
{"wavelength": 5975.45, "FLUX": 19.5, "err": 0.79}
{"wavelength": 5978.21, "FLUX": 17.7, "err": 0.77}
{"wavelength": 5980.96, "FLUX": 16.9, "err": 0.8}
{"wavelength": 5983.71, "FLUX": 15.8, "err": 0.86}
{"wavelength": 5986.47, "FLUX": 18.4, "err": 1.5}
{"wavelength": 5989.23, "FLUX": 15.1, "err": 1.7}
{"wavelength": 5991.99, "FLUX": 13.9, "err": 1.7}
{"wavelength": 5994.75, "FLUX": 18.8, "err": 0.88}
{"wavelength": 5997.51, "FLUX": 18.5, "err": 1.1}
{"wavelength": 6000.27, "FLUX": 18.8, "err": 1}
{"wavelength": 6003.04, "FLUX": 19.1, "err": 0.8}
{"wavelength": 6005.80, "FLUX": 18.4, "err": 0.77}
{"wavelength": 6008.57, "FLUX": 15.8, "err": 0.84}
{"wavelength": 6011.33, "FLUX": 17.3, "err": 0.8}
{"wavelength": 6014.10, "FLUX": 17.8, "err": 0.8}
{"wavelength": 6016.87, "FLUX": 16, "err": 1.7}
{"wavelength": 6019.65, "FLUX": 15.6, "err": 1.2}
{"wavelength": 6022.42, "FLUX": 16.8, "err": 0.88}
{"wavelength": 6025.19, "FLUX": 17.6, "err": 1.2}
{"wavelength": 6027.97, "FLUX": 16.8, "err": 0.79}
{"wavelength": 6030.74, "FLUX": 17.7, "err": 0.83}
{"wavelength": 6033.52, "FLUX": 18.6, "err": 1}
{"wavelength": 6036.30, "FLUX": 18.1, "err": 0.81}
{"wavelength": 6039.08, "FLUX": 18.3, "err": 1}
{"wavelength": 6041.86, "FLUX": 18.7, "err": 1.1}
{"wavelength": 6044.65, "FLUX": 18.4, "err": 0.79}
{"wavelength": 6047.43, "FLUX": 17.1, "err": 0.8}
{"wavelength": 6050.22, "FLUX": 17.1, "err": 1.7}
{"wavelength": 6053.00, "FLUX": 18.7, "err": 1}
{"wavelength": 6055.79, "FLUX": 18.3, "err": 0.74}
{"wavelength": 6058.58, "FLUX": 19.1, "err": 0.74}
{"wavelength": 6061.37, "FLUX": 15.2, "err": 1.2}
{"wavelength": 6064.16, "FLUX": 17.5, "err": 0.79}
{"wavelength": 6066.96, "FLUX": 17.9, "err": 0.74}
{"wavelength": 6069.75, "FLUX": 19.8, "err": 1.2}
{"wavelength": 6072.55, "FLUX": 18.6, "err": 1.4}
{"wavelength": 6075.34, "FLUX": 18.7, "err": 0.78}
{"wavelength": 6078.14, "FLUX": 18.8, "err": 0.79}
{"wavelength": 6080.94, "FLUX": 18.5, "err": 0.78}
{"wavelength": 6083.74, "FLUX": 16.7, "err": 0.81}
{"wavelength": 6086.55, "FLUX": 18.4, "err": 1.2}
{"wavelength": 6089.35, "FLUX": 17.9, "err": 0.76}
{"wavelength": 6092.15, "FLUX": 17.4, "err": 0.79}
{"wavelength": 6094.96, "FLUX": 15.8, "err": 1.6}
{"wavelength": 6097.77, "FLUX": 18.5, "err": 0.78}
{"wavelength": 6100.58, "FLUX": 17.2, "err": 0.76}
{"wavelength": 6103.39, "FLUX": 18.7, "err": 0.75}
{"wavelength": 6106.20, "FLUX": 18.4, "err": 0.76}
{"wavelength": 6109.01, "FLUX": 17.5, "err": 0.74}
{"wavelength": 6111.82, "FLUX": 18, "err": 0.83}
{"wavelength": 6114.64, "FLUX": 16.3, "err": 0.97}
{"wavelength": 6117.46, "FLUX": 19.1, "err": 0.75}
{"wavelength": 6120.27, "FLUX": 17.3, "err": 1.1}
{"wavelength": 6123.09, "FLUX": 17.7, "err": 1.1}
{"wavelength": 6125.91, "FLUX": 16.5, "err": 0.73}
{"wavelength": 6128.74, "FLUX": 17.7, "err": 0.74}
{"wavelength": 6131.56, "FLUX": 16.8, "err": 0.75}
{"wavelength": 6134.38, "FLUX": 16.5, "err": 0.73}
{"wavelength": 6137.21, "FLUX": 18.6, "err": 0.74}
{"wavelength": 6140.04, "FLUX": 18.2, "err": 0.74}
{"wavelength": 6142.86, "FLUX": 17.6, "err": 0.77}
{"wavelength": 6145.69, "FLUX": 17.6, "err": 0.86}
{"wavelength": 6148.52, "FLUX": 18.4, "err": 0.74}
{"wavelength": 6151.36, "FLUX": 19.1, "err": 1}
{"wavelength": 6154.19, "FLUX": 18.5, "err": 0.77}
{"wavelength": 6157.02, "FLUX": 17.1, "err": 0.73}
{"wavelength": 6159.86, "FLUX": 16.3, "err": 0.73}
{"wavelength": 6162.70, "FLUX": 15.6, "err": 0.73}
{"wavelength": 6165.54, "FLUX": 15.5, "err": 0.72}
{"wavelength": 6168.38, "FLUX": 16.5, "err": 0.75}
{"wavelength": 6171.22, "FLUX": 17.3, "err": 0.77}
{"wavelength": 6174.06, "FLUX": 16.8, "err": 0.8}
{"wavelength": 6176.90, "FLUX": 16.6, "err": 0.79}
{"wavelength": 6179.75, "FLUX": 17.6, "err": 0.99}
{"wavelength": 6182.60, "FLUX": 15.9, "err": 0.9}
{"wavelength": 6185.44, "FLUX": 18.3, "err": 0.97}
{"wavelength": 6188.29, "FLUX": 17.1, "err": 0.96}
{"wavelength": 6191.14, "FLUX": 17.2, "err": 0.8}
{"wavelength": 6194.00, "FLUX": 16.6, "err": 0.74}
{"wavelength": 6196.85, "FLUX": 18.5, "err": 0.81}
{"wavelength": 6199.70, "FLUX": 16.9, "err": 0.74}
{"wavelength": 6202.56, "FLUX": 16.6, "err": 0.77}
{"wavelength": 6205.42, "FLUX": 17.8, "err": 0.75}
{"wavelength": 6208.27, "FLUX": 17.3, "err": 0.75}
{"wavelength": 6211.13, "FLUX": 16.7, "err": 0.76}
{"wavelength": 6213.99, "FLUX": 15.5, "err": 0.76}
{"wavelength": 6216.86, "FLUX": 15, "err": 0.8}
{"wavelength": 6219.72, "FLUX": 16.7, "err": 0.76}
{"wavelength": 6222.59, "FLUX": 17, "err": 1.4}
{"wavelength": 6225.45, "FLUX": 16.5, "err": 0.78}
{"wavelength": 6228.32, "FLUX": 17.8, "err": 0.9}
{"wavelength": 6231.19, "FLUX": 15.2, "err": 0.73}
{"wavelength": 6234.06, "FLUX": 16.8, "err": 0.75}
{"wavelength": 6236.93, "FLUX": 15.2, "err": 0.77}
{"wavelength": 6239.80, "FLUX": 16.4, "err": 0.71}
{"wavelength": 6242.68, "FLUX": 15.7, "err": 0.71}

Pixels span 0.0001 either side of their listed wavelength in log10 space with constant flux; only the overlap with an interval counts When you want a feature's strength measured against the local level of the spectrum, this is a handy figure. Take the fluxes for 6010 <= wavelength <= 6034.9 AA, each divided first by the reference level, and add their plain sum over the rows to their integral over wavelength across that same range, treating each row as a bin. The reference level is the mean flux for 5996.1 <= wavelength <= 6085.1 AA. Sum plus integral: 32.6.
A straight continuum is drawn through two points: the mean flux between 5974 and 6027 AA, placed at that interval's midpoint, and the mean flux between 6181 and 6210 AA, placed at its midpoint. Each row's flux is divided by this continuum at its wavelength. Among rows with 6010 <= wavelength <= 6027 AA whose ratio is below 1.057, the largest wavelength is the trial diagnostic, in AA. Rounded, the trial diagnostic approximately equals 6025.19 AA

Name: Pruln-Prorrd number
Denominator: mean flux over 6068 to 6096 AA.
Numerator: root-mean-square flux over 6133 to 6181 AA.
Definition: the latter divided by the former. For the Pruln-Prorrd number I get 0.96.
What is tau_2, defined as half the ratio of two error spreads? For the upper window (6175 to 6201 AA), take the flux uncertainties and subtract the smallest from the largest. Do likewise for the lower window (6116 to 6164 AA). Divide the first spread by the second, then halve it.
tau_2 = 0.34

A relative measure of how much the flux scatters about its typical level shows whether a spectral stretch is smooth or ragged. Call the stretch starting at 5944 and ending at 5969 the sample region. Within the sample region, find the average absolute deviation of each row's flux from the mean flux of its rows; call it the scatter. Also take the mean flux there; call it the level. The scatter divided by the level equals 0.030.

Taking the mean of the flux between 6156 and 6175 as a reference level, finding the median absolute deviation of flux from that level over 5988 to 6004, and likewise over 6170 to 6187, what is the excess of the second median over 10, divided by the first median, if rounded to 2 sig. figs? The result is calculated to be -3.9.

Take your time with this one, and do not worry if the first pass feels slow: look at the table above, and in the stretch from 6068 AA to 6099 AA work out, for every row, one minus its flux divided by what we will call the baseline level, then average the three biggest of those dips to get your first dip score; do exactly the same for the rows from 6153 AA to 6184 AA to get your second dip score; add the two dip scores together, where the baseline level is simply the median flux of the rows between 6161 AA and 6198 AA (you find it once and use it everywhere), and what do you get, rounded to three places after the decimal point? 0.077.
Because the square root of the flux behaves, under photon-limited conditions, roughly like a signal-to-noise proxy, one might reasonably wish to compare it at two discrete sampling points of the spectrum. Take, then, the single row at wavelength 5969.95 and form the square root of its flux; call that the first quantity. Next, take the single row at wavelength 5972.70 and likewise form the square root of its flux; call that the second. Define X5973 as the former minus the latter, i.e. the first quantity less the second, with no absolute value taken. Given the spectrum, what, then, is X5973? 0.16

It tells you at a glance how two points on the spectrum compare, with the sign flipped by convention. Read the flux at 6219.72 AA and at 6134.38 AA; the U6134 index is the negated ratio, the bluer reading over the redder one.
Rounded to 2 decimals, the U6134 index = -0.99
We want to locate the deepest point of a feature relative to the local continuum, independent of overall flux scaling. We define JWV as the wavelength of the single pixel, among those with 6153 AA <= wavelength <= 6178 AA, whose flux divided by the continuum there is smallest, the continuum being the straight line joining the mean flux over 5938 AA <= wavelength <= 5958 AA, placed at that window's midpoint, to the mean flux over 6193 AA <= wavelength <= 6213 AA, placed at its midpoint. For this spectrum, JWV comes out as 6165.54 AA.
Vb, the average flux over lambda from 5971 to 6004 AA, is 17.4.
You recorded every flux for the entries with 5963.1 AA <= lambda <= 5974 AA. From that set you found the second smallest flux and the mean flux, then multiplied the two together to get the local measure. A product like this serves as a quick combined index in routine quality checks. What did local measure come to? 310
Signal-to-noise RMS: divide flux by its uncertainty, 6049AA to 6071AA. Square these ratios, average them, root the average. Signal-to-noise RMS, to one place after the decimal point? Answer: 20.1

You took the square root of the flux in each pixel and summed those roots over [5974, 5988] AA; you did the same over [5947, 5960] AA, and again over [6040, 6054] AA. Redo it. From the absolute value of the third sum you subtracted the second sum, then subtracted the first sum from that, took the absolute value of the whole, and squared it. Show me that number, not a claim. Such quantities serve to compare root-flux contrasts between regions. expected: 424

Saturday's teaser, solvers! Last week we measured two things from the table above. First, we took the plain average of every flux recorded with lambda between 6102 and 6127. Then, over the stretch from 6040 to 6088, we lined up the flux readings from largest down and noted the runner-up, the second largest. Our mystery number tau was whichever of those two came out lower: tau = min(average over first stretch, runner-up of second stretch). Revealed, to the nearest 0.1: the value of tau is 17.7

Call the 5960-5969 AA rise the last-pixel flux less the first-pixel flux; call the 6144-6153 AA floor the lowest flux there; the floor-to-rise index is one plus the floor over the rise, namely 23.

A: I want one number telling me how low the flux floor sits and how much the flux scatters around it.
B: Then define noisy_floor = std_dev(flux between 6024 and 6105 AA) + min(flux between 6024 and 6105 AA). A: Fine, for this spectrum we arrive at 16.2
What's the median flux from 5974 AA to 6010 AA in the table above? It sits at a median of 18.4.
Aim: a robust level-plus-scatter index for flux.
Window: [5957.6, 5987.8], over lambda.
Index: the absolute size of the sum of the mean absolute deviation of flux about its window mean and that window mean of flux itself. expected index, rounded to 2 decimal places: 18.51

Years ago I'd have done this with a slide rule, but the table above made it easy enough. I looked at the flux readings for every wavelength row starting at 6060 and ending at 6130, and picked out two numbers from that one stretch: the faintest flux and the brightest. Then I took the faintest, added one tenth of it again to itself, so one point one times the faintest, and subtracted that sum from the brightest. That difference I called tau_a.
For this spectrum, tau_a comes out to 3.1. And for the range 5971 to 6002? 4.2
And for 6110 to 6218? 2.6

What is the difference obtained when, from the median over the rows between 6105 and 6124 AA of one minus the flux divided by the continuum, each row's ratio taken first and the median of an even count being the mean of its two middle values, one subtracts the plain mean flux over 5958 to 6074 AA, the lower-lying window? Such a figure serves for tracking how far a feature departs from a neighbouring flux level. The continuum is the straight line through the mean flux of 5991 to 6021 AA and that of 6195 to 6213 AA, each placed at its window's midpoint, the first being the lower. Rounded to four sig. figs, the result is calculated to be -17.66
